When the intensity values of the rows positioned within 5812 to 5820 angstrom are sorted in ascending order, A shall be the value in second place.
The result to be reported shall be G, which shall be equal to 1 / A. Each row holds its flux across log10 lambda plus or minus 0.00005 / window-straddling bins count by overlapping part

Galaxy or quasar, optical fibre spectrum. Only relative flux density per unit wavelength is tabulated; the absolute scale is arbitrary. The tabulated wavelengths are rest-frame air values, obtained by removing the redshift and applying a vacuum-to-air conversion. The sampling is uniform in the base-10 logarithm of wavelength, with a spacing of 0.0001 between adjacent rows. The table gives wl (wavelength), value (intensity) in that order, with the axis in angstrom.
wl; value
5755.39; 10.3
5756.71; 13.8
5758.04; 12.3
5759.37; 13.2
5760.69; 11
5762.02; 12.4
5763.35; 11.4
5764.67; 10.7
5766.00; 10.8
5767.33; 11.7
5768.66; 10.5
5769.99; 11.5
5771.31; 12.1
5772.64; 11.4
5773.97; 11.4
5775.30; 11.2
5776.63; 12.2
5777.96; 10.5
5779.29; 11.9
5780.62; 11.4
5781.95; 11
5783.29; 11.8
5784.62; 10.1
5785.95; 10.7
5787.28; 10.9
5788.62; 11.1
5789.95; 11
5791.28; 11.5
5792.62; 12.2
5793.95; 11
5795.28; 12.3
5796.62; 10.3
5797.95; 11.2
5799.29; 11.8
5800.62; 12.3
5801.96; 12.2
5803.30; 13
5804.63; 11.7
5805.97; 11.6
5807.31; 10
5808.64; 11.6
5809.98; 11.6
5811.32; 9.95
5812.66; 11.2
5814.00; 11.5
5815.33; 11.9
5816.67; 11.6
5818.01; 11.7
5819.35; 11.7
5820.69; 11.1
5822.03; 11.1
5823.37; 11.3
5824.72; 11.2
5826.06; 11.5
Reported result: 0.087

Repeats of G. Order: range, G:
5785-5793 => 0.092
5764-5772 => 0.093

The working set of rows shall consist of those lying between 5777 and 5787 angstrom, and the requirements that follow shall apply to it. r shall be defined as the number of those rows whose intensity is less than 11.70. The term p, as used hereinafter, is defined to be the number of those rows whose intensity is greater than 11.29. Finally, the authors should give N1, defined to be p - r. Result -2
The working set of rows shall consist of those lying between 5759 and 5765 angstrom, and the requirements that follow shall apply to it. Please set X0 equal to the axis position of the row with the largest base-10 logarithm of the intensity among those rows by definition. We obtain 5759.37 angstrom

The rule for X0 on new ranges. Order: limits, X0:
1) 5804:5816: 5815.33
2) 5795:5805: 5803.30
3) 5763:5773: 5771.31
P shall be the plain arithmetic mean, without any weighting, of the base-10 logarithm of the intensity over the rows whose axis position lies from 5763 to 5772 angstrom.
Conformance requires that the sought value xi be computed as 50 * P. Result 52.5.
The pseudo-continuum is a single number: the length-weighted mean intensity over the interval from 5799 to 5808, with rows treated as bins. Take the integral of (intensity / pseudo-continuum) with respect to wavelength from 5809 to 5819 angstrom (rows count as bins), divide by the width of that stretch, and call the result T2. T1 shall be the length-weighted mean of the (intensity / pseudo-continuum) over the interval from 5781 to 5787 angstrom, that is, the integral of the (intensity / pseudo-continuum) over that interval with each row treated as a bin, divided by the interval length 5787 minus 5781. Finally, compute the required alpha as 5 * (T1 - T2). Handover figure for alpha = -0.2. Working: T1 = 0.93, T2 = 0.96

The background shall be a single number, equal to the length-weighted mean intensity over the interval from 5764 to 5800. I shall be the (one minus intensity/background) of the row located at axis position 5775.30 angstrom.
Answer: 0.01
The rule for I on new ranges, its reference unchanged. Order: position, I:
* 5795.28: -0.09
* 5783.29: -0.05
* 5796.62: 0.09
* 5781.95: 0.02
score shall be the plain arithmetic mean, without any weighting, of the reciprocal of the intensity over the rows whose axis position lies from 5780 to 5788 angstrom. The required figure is 0.0913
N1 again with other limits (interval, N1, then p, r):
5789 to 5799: -2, 3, 5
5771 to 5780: 1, 5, 4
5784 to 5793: -4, 2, 6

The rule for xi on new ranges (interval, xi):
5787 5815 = 52.8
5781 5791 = 51.9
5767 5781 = 52.9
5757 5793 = 52.8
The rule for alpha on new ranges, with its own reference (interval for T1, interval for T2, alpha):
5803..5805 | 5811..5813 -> 0.8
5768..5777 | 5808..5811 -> 0.0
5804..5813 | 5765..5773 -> -0.1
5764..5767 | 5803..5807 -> -0.4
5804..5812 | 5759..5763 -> -0.4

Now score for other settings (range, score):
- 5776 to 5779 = 0.0886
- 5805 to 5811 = 0.0897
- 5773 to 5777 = 0.0863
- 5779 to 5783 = 0.0876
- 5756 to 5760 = 0.0765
